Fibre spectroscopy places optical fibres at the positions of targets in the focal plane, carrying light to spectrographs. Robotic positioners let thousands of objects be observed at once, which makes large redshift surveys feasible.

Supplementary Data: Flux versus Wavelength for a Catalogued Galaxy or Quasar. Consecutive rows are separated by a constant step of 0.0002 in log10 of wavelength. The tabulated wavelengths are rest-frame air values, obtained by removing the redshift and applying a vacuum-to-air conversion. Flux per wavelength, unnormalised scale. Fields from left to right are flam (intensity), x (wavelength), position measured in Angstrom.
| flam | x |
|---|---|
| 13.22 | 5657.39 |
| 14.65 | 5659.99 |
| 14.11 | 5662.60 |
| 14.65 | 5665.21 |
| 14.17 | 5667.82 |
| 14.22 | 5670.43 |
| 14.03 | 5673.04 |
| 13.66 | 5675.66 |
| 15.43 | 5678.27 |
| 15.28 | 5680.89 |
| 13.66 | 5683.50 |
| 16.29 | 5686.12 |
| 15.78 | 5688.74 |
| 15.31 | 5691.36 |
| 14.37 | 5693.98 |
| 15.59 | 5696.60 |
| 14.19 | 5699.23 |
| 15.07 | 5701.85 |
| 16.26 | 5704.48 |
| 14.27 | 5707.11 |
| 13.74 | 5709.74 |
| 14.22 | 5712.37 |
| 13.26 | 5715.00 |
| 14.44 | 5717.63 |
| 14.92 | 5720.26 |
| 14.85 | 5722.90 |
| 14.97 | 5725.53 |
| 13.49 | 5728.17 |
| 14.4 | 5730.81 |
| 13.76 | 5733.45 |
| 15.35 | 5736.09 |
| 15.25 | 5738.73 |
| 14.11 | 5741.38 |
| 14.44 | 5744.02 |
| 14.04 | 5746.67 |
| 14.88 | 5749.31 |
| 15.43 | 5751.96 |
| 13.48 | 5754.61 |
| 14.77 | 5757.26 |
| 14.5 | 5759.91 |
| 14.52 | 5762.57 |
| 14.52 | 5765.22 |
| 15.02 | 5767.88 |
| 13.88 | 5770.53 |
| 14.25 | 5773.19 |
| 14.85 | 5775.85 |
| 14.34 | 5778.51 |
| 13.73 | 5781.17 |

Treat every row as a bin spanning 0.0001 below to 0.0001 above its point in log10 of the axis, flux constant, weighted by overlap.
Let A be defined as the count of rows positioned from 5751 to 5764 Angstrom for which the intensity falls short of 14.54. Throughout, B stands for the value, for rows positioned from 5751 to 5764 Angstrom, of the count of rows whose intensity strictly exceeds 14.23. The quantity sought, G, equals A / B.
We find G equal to 0.75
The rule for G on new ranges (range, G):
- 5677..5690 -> 0.25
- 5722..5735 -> 1.00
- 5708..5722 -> 2.00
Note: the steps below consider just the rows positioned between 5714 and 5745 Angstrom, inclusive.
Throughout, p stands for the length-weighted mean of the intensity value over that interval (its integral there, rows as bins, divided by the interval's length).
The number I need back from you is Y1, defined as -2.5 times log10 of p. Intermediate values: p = 14.45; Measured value -2.900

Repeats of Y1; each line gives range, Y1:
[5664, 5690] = -2.919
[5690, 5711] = -2.930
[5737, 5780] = -2.905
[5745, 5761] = -2.905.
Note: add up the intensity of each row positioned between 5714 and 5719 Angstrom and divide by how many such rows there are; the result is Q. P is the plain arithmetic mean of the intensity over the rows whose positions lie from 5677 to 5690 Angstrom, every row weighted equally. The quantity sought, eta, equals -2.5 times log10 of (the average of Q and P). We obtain -2.91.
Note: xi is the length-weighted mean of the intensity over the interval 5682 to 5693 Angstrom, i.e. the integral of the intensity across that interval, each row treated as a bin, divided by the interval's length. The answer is 15.2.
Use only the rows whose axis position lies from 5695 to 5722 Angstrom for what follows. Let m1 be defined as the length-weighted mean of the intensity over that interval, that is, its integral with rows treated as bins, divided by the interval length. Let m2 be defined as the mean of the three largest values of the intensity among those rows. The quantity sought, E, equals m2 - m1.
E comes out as 1.04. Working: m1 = 14.6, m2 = 15.6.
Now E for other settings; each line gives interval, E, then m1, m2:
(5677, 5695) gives 0.66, 15.2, 15.8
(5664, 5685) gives 0.72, 14.4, 15.1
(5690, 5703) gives 0.41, 14.9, 15.3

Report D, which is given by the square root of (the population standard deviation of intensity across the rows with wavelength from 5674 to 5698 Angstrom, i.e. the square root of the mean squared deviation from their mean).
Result 0.94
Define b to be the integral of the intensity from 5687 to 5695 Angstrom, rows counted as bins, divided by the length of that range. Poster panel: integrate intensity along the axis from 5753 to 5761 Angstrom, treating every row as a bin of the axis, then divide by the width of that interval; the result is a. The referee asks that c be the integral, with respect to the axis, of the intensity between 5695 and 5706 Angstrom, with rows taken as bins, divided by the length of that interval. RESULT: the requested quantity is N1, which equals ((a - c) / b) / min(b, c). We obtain -0.004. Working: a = 14.3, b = 15.2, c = 15.2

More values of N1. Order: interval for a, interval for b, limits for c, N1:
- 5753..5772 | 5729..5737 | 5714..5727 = -0.001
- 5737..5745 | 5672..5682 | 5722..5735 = 0.002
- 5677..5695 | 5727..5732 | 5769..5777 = 0.004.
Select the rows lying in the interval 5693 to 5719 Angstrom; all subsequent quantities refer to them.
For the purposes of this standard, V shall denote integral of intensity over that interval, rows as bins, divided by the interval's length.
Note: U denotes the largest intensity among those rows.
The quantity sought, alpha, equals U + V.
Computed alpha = 30.8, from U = 16.26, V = 14.5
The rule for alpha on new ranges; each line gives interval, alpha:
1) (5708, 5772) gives 29.9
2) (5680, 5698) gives 31.5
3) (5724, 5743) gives 29.8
